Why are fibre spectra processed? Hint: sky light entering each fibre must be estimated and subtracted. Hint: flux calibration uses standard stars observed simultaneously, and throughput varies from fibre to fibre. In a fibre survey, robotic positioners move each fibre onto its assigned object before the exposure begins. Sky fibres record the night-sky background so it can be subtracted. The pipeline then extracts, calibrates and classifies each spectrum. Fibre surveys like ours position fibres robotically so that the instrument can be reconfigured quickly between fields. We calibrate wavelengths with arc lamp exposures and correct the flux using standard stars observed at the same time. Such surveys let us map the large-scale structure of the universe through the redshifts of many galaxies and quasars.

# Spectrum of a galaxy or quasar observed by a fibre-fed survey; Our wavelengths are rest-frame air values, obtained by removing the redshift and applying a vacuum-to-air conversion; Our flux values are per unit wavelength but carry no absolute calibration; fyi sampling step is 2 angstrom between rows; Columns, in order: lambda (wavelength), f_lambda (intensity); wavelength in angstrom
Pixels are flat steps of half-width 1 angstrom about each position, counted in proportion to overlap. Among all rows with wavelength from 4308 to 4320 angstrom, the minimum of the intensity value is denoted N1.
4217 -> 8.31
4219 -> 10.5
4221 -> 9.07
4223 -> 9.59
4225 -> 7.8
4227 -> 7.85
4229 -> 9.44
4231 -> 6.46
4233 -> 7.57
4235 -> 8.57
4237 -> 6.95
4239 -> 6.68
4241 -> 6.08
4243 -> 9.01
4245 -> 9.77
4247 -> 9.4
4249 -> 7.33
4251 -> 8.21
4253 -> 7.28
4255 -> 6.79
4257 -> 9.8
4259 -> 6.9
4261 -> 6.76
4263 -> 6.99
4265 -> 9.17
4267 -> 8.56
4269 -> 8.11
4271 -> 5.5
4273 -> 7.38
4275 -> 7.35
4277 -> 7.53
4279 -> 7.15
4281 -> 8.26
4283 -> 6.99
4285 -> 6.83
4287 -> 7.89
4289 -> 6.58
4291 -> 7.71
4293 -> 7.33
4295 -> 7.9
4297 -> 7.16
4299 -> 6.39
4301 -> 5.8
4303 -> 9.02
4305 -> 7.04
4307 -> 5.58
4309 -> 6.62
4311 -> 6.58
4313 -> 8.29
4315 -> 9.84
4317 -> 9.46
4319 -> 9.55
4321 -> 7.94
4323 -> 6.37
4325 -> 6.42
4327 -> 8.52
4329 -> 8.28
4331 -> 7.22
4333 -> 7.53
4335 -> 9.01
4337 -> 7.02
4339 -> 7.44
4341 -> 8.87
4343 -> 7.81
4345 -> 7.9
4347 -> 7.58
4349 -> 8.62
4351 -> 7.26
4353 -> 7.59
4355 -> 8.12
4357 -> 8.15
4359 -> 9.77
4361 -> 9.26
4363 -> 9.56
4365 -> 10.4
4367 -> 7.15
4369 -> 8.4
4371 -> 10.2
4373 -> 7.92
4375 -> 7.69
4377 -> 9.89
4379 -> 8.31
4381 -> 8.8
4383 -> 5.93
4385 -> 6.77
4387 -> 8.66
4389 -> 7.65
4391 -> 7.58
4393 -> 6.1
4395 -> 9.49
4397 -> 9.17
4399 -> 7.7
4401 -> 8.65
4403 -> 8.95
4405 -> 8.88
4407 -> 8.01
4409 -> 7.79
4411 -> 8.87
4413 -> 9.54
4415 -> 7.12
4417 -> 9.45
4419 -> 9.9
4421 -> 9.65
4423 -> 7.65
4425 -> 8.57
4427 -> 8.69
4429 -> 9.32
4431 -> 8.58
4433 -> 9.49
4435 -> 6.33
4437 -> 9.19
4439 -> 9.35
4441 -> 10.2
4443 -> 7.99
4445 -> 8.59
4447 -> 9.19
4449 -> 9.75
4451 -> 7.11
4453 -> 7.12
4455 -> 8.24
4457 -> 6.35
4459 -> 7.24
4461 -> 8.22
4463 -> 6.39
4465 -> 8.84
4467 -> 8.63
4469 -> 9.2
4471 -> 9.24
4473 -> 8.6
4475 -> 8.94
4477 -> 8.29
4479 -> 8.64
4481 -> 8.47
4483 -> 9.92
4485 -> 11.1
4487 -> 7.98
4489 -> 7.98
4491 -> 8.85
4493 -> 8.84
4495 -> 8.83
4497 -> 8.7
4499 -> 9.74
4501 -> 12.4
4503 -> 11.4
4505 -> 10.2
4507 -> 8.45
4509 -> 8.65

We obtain 6.58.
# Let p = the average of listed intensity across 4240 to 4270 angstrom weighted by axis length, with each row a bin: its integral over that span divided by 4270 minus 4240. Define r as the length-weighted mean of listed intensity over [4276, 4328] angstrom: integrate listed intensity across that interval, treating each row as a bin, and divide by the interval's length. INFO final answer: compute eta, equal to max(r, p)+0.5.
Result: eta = 8.5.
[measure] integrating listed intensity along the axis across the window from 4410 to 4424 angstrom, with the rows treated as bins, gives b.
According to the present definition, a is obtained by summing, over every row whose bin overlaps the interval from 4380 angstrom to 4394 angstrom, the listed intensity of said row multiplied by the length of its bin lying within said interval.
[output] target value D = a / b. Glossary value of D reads 0.83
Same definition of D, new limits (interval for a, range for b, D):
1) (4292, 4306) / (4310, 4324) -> 0.87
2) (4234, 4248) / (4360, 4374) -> 0.90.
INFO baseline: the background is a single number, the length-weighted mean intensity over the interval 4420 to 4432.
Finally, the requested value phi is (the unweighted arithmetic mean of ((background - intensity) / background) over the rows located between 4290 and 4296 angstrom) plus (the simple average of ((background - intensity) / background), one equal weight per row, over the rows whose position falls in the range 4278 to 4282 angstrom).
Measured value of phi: 0.24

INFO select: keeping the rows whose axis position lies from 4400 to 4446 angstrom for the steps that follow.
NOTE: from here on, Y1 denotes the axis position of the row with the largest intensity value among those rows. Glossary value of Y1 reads 4441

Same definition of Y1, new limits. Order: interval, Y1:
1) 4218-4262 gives 4219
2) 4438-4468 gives 4441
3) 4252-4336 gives 4315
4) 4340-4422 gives 4365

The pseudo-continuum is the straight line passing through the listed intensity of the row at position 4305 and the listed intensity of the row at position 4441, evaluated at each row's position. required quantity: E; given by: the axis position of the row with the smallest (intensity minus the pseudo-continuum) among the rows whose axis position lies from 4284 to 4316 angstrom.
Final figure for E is 4307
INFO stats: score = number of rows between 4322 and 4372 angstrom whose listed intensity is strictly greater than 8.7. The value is 7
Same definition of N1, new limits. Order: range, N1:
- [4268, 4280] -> 5.5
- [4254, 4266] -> 6.76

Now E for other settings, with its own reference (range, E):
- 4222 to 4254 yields 4241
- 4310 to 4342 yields 4323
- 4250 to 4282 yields 4271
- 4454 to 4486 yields 4463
